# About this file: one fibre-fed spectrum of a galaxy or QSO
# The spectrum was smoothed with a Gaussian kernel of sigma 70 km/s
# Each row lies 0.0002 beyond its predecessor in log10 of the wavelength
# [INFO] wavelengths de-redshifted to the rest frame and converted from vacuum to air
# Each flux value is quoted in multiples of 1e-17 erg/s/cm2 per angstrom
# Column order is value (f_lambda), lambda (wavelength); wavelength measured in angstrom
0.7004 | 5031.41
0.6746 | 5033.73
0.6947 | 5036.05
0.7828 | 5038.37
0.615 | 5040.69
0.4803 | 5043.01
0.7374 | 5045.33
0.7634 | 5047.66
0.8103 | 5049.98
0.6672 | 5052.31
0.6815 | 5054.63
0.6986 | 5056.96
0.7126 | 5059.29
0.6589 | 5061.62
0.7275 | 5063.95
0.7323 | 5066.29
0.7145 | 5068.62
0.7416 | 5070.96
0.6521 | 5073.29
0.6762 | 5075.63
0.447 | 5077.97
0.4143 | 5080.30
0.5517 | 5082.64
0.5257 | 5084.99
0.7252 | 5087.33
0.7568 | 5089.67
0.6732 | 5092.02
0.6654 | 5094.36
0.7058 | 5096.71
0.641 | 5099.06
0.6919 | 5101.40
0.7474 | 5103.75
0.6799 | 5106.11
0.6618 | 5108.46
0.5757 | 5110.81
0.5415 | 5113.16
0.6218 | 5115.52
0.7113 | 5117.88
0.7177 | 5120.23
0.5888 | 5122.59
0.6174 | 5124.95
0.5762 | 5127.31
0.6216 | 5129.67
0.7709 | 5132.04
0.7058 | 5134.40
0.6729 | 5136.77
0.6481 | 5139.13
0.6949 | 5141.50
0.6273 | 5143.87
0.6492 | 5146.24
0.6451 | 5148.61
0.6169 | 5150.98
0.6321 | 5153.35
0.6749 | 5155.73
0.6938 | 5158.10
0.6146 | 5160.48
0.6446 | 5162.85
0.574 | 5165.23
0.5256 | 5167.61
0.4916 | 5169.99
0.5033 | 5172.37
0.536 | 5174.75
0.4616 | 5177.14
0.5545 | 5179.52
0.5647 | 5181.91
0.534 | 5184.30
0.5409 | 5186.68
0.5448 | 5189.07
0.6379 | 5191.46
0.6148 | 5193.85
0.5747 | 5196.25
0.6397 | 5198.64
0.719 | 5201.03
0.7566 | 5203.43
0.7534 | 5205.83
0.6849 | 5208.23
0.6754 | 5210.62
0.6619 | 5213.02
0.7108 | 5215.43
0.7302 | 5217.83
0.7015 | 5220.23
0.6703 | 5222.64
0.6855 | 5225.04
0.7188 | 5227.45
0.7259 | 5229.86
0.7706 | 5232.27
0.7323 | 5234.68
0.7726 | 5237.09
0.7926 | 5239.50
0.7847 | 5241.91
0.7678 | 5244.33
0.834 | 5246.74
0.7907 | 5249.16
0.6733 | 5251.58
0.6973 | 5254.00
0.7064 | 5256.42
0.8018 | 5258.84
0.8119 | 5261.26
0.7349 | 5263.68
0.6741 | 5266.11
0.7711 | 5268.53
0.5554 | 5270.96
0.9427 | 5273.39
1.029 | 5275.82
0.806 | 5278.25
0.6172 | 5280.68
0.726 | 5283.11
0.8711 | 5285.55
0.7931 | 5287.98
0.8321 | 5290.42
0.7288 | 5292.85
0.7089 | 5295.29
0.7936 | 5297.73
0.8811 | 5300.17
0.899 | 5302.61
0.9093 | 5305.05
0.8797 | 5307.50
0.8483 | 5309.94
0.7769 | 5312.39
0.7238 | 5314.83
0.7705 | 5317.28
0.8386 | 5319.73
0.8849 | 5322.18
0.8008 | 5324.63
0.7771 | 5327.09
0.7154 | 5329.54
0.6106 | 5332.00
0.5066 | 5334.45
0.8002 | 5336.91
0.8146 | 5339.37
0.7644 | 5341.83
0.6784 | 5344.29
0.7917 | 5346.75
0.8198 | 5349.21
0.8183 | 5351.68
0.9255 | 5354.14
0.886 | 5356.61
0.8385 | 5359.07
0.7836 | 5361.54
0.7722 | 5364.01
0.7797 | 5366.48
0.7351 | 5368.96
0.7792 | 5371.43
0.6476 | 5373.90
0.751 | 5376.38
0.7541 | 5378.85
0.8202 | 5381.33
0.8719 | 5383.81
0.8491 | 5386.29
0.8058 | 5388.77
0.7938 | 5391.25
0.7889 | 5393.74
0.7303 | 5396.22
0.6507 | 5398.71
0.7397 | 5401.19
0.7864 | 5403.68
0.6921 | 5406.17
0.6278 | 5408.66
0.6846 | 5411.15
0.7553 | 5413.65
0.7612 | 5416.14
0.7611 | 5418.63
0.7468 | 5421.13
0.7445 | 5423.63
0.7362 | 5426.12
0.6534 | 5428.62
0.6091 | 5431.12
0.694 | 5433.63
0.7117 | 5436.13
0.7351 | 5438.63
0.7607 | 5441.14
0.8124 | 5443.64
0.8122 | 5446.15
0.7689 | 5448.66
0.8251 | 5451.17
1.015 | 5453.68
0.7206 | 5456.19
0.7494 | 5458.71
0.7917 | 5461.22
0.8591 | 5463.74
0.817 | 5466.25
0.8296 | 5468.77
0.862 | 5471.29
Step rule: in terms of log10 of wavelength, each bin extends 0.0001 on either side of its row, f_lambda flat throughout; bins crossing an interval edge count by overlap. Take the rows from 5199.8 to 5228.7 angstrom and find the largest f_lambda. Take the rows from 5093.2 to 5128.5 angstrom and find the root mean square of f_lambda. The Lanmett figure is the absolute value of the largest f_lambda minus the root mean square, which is 0.10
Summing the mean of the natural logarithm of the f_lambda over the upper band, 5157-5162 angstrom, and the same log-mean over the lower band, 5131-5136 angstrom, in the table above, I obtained -0.7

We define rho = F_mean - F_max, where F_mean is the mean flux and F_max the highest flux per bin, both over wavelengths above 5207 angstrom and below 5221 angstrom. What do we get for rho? -0.036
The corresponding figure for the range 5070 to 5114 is -0.121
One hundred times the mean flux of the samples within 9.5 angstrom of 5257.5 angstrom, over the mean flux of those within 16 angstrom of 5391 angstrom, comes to 95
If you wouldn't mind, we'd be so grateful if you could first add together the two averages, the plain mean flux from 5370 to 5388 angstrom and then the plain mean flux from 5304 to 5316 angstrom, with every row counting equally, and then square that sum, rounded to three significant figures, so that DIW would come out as 2.59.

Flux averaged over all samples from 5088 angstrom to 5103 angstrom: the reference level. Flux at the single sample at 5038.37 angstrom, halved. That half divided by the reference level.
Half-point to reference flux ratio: 0.57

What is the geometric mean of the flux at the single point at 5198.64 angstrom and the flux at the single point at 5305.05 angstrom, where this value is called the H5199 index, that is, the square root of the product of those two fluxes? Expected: 0.76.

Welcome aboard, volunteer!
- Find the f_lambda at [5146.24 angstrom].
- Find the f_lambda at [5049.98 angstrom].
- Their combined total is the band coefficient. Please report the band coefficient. 1.46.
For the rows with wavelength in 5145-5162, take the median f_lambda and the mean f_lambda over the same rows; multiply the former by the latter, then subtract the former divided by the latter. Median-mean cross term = -0.58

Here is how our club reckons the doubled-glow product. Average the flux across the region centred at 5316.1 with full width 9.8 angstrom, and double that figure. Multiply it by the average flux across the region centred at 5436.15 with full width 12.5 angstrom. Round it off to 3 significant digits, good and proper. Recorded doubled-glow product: 1.09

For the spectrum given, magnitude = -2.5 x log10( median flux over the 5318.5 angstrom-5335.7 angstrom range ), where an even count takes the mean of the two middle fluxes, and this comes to 0.27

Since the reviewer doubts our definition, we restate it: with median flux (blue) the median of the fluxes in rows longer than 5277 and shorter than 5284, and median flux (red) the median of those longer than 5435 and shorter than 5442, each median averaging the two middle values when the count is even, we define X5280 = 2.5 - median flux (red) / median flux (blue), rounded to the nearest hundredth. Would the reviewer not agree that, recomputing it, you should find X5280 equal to 1.49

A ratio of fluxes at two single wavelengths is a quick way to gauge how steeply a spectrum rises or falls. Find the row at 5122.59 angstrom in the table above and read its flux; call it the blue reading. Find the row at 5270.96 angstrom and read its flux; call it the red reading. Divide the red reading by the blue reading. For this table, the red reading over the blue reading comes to 0.94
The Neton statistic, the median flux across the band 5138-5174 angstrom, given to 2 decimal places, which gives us 0.63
